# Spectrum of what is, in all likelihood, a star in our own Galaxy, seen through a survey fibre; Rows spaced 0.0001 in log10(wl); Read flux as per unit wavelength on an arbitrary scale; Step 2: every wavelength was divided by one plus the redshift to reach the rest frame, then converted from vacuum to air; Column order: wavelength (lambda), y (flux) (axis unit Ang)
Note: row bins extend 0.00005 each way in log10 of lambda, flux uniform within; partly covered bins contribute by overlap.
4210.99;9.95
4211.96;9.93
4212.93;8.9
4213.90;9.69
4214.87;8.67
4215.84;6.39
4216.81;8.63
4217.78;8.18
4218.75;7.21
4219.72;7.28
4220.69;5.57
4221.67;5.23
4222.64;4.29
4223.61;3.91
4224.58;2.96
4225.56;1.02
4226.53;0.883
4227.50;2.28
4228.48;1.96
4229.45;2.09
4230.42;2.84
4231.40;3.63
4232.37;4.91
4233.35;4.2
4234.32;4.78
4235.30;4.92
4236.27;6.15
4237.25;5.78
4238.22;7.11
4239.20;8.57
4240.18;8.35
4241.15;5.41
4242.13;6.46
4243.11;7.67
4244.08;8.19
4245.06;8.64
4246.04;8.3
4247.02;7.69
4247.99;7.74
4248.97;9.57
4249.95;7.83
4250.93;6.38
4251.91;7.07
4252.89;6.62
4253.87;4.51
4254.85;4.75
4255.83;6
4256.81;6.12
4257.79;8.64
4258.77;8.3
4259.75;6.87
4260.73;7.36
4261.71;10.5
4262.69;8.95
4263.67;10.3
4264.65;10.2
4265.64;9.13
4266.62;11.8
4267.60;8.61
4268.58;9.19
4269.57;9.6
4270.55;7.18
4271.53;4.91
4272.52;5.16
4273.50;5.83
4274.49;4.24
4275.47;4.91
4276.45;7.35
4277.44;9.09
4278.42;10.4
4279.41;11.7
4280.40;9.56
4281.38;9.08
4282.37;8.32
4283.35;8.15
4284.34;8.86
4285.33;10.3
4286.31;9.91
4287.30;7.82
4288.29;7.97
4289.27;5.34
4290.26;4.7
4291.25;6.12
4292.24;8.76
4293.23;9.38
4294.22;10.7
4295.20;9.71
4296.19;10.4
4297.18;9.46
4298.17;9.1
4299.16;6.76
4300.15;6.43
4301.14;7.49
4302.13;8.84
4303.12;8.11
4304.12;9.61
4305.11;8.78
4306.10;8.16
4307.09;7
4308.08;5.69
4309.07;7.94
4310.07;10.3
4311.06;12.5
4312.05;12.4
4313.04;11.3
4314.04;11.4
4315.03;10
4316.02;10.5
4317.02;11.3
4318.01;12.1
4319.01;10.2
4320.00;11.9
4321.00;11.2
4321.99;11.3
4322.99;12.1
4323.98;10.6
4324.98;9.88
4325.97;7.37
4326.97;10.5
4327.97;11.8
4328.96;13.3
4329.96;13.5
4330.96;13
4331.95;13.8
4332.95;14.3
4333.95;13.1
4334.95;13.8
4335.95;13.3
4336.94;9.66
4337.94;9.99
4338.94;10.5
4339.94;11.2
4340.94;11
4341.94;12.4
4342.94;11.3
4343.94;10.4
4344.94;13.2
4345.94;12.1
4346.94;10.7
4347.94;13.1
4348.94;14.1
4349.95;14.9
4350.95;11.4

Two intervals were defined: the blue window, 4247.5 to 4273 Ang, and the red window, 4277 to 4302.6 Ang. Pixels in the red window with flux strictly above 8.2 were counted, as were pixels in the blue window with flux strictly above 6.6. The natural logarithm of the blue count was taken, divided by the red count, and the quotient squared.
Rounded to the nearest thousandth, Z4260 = 0.030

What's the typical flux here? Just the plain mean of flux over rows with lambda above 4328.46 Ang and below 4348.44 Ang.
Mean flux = 12.2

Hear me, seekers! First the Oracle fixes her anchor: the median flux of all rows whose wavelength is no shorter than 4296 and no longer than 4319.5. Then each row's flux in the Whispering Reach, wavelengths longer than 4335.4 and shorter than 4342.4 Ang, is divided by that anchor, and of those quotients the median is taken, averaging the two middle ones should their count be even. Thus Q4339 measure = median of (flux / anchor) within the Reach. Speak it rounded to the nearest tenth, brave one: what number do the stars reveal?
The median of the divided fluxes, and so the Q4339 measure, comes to 1.2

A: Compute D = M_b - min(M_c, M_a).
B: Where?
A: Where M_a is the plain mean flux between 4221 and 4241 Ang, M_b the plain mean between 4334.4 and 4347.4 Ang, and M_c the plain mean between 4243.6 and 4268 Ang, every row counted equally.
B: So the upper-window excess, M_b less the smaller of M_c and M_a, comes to 7.2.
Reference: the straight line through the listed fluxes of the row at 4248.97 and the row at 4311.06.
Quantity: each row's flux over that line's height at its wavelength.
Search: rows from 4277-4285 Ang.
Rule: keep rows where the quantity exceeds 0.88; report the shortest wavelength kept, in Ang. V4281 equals 4278.42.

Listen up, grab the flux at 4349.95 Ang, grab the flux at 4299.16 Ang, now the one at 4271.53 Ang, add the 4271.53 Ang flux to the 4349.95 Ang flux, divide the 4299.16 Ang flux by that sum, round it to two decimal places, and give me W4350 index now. 0.34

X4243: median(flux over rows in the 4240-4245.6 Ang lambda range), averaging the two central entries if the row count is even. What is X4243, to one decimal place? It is 7.9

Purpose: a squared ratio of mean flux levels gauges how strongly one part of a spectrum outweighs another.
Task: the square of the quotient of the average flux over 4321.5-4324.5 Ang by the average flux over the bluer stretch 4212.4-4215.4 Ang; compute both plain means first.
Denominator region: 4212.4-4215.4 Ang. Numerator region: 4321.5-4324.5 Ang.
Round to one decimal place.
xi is 1.6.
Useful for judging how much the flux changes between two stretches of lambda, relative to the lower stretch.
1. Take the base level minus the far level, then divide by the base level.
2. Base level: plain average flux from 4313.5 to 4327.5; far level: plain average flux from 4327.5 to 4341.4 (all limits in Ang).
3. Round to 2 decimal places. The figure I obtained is -0.15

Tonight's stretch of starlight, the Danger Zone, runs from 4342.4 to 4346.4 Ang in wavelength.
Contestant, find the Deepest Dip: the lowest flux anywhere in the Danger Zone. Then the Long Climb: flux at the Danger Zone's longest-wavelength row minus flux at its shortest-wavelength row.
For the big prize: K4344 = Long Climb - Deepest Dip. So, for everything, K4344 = -9.6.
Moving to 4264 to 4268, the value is -10.2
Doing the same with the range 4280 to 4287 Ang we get -7.8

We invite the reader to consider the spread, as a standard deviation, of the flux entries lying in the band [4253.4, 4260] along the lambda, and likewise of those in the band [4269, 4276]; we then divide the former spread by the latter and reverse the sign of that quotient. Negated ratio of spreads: -0.86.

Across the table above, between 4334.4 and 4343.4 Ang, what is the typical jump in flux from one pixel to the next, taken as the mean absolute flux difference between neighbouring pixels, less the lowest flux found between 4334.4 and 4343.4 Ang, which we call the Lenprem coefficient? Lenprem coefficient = -9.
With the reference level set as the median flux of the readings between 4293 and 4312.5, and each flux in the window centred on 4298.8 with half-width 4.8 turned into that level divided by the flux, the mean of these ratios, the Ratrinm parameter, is 1.1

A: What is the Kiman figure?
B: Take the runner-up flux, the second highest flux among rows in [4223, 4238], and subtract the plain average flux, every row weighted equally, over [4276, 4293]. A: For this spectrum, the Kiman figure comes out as -2.7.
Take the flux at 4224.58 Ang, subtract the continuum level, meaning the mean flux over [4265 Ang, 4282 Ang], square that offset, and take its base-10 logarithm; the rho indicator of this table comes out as 1.4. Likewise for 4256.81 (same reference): 0.6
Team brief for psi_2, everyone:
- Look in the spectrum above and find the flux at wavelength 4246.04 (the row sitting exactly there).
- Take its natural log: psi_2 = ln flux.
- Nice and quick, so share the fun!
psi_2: 2.12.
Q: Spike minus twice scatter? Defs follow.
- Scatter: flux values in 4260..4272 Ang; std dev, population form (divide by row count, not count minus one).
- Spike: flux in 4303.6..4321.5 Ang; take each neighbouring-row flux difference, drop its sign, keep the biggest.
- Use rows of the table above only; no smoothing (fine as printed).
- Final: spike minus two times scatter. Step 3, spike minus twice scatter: -1.1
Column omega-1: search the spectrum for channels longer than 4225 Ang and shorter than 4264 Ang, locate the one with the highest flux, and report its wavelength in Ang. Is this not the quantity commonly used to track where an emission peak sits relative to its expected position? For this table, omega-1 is 4261.71 Ang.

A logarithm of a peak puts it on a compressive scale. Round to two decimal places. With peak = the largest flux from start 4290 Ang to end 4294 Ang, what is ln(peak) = 2.24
